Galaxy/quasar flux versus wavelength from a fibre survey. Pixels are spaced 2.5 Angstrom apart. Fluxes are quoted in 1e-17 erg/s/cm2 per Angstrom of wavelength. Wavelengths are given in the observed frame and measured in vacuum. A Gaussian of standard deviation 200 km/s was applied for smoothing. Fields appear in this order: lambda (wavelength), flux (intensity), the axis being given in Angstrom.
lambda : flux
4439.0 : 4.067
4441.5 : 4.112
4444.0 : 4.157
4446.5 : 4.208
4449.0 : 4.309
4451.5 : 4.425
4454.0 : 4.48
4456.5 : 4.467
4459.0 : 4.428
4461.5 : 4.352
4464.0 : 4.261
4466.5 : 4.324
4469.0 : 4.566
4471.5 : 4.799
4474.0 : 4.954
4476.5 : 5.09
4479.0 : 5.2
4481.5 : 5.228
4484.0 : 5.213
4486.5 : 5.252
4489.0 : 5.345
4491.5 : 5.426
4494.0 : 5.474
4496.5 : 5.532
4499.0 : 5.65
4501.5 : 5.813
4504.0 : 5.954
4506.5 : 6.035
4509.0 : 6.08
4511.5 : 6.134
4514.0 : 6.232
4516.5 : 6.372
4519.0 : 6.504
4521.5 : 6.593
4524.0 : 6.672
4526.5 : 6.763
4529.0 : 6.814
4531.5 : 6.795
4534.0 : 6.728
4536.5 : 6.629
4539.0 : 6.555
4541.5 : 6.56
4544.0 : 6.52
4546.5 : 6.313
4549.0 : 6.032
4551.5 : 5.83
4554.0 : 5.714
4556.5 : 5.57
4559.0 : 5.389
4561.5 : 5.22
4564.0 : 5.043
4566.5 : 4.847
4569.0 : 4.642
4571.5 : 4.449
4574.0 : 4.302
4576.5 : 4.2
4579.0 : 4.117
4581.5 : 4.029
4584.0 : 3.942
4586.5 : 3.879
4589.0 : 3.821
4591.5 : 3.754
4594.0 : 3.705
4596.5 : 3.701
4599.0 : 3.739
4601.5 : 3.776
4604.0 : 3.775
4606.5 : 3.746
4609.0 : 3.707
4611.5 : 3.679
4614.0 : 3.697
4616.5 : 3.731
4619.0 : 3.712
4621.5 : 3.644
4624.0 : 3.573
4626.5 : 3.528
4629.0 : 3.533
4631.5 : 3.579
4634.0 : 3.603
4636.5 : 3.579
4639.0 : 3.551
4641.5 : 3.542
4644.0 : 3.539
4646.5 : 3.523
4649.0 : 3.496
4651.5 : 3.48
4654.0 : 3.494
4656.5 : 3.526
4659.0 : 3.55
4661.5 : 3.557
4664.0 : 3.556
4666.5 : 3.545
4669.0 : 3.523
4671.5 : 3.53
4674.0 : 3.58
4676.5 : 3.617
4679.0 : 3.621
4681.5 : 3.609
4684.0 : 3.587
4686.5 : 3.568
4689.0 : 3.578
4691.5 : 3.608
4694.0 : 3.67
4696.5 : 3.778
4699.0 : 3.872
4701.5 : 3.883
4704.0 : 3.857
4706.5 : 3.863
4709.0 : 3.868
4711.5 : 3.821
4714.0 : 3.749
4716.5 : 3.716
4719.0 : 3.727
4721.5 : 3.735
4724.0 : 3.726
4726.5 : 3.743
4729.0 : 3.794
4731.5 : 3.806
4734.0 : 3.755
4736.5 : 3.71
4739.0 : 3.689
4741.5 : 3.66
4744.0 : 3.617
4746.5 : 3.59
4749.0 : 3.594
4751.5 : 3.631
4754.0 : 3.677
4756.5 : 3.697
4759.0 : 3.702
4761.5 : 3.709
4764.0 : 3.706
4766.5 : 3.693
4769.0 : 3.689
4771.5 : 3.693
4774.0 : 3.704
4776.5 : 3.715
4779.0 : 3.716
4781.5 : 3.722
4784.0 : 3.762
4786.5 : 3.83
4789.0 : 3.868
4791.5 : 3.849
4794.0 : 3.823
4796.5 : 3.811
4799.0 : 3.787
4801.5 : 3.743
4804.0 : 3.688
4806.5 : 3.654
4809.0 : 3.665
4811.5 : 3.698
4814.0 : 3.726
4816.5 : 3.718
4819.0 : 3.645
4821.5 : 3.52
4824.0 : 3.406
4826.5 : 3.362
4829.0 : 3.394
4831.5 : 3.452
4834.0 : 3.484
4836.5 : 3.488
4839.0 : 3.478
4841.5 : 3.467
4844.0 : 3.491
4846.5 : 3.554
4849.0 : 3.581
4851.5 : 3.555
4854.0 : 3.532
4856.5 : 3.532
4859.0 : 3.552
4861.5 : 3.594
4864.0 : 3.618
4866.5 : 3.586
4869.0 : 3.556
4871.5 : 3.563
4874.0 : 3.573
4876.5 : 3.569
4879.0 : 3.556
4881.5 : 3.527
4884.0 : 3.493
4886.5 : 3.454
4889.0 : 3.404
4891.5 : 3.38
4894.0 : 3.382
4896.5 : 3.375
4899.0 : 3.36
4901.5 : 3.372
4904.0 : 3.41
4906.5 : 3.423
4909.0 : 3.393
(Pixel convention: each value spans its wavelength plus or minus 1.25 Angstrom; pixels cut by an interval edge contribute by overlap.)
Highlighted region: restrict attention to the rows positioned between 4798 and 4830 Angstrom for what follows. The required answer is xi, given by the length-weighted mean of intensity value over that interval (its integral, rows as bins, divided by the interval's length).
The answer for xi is 3.62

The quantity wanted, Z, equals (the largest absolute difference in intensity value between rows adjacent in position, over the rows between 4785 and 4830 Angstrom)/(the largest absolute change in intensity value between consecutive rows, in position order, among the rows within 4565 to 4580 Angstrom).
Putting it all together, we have 0.6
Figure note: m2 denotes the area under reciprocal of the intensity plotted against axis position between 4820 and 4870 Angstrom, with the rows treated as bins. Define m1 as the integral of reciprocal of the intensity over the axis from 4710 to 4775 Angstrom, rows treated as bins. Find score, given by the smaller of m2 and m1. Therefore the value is 14.2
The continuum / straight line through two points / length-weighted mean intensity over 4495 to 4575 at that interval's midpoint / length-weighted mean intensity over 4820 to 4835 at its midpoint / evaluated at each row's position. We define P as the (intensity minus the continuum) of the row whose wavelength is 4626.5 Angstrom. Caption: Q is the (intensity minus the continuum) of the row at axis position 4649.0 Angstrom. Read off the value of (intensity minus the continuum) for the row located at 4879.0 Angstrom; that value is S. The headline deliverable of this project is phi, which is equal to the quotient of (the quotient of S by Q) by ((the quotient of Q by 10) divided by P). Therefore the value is -4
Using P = -1.6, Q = -1.5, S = 0.6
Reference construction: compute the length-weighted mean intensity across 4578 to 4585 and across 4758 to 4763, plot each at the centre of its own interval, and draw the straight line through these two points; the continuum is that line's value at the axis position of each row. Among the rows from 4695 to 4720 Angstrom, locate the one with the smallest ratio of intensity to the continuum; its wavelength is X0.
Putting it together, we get 4716.5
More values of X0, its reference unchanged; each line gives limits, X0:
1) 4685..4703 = 4686.5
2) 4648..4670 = 4651.5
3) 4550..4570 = 4569.0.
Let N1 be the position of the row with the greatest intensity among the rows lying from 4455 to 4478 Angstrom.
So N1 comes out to 4476.5 Angstrom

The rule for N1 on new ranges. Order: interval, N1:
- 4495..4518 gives 4516.5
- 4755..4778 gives 4776.5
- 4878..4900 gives 4879.0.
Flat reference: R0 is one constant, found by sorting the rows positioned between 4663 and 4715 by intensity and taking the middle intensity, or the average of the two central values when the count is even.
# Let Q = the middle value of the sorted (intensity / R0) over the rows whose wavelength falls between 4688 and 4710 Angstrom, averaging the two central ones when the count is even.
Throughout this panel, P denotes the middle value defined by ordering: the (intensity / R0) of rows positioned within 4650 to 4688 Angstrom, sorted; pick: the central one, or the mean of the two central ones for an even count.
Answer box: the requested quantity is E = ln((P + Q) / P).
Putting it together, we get 0.73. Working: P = 0.98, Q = 1.07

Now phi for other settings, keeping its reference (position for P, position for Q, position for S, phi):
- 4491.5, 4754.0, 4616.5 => 88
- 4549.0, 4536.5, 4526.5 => 3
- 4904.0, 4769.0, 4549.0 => 20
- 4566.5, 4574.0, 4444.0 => 12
